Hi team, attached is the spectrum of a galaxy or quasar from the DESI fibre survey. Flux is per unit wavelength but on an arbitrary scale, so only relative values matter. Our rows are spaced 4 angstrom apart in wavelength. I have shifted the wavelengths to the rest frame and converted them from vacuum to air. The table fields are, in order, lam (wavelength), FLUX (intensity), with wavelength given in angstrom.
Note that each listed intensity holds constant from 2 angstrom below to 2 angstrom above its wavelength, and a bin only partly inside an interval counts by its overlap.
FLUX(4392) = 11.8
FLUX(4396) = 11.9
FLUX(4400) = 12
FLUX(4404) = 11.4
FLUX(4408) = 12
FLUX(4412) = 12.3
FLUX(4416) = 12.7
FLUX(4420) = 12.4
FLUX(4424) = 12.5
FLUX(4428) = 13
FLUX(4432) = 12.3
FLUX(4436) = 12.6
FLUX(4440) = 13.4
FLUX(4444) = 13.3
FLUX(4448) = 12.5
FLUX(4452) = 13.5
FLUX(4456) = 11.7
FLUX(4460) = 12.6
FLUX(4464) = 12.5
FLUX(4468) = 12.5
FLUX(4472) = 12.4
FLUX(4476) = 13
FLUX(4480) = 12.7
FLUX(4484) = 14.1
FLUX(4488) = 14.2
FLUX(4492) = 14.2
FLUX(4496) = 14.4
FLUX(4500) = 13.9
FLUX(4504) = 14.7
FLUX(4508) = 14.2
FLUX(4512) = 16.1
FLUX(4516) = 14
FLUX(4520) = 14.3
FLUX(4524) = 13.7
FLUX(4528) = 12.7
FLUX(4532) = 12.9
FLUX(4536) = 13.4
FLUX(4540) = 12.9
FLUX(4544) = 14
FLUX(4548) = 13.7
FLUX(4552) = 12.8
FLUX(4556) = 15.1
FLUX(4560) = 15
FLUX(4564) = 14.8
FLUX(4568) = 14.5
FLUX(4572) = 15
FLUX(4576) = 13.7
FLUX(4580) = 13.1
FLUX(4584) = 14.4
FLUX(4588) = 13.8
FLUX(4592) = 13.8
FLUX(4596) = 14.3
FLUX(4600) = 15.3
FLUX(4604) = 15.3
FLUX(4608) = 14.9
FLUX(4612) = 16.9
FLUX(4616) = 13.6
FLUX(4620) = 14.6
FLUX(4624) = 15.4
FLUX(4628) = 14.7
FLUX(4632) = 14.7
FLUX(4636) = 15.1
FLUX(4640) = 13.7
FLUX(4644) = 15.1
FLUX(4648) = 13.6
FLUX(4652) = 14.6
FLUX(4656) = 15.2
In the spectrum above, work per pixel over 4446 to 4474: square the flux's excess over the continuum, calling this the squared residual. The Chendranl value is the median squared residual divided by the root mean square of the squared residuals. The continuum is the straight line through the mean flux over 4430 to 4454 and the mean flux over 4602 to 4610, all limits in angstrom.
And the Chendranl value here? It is 0.6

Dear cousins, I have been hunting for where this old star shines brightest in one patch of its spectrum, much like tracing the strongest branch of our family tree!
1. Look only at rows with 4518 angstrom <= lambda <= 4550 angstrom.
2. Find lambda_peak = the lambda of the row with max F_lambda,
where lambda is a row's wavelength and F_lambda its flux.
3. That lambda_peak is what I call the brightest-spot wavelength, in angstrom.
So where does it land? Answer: 4520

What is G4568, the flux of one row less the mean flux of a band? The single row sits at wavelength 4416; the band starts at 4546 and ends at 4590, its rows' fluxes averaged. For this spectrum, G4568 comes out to -1.5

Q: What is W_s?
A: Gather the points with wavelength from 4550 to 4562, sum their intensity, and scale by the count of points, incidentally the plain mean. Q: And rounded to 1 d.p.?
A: 14.3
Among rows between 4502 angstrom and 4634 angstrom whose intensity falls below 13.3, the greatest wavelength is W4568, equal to 4580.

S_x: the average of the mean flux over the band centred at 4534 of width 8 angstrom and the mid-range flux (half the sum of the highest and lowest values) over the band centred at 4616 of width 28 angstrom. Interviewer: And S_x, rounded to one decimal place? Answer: 14.2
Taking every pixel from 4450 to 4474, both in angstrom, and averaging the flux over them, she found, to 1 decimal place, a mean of 12.5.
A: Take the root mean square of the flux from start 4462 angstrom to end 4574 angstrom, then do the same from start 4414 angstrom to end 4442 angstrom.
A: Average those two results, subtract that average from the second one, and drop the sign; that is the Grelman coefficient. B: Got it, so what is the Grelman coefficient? 0.59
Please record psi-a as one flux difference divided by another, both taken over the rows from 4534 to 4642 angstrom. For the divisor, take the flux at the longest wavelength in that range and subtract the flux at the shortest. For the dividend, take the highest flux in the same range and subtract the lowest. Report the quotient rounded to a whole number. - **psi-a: 14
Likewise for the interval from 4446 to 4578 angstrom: 4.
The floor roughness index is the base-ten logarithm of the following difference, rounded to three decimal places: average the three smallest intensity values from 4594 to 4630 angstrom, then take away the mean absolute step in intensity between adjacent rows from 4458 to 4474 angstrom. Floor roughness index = 1.149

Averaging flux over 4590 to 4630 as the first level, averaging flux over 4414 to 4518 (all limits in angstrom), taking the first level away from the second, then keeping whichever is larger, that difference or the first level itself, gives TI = 14.9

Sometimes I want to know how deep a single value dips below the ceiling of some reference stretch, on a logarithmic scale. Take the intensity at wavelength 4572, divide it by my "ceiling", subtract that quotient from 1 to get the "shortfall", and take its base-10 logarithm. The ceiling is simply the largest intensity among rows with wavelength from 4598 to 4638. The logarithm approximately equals -0.95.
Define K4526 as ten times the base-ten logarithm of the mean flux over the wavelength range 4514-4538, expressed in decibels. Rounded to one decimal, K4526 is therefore 11.3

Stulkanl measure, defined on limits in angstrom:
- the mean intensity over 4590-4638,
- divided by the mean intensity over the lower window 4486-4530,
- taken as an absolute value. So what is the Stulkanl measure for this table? 1.05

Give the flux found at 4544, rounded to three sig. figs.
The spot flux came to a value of 14.0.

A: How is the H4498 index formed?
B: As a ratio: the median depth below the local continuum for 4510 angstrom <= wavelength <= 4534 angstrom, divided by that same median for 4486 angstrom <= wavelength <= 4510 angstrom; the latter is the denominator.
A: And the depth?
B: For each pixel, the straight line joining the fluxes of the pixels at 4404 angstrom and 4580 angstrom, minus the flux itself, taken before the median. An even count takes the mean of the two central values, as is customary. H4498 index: 0.675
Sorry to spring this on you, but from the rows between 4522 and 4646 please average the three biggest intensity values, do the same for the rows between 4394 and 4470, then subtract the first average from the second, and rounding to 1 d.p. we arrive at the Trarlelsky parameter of -2.5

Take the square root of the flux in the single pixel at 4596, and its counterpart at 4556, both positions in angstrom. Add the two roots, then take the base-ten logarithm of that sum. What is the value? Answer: 0.885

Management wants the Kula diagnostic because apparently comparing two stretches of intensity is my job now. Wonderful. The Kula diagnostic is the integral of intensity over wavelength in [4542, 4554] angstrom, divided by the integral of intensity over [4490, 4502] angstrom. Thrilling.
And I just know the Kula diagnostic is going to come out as 0.95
